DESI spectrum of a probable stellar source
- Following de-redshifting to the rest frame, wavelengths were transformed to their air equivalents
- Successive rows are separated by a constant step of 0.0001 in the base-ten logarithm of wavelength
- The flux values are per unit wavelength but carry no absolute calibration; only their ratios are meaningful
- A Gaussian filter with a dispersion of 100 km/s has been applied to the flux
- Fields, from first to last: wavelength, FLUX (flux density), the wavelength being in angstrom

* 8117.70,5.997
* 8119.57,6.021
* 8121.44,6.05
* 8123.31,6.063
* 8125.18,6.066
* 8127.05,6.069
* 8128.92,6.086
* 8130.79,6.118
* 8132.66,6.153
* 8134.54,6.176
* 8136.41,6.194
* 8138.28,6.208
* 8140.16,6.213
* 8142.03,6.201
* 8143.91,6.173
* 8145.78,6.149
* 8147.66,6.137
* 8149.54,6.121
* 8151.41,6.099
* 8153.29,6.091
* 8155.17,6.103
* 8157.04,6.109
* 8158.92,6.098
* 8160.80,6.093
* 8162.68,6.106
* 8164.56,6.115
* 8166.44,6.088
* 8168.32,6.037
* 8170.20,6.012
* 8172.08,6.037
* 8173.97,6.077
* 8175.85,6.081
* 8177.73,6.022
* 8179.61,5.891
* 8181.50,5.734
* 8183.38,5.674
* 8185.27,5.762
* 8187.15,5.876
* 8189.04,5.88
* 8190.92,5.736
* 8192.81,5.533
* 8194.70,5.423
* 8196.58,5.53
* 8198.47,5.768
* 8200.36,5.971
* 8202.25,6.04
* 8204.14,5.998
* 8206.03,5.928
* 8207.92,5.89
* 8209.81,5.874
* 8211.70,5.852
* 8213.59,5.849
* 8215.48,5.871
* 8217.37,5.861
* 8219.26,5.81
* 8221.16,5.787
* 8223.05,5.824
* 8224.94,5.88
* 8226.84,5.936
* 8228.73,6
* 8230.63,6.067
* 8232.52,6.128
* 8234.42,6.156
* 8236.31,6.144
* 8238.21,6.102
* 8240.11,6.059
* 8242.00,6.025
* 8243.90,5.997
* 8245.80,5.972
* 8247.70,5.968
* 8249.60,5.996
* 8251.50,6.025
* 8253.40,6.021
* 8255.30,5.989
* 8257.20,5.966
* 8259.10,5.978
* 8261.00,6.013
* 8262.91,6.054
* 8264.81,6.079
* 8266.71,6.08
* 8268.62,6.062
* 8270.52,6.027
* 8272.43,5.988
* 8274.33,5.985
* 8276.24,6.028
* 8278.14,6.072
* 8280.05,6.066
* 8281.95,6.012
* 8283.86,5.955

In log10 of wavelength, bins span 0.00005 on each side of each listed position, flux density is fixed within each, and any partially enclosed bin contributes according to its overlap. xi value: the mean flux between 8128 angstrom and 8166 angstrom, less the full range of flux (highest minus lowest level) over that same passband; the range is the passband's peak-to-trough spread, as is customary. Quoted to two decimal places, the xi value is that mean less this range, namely 6.01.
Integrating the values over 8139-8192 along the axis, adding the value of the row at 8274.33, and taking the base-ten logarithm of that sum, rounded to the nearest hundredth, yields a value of 2.51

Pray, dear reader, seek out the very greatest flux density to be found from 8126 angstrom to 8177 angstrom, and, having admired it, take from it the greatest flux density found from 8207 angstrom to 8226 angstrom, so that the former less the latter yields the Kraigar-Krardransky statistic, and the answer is 0.32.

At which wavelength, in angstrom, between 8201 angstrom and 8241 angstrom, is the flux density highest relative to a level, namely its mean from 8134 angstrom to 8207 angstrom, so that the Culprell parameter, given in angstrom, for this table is 8234.42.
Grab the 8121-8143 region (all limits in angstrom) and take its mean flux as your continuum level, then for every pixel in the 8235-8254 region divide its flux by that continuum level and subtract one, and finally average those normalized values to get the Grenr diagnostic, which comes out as -0.017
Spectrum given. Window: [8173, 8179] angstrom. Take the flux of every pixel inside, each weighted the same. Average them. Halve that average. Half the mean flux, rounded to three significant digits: 3.03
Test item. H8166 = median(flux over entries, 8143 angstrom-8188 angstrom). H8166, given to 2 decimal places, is 6.09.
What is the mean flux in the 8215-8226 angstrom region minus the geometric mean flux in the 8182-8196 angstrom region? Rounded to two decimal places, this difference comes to 0.14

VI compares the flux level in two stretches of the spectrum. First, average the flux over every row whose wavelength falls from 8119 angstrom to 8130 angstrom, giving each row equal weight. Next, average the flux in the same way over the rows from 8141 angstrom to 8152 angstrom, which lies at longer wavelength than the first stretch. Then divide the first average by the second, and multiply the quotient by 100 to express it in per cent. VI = 98.6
